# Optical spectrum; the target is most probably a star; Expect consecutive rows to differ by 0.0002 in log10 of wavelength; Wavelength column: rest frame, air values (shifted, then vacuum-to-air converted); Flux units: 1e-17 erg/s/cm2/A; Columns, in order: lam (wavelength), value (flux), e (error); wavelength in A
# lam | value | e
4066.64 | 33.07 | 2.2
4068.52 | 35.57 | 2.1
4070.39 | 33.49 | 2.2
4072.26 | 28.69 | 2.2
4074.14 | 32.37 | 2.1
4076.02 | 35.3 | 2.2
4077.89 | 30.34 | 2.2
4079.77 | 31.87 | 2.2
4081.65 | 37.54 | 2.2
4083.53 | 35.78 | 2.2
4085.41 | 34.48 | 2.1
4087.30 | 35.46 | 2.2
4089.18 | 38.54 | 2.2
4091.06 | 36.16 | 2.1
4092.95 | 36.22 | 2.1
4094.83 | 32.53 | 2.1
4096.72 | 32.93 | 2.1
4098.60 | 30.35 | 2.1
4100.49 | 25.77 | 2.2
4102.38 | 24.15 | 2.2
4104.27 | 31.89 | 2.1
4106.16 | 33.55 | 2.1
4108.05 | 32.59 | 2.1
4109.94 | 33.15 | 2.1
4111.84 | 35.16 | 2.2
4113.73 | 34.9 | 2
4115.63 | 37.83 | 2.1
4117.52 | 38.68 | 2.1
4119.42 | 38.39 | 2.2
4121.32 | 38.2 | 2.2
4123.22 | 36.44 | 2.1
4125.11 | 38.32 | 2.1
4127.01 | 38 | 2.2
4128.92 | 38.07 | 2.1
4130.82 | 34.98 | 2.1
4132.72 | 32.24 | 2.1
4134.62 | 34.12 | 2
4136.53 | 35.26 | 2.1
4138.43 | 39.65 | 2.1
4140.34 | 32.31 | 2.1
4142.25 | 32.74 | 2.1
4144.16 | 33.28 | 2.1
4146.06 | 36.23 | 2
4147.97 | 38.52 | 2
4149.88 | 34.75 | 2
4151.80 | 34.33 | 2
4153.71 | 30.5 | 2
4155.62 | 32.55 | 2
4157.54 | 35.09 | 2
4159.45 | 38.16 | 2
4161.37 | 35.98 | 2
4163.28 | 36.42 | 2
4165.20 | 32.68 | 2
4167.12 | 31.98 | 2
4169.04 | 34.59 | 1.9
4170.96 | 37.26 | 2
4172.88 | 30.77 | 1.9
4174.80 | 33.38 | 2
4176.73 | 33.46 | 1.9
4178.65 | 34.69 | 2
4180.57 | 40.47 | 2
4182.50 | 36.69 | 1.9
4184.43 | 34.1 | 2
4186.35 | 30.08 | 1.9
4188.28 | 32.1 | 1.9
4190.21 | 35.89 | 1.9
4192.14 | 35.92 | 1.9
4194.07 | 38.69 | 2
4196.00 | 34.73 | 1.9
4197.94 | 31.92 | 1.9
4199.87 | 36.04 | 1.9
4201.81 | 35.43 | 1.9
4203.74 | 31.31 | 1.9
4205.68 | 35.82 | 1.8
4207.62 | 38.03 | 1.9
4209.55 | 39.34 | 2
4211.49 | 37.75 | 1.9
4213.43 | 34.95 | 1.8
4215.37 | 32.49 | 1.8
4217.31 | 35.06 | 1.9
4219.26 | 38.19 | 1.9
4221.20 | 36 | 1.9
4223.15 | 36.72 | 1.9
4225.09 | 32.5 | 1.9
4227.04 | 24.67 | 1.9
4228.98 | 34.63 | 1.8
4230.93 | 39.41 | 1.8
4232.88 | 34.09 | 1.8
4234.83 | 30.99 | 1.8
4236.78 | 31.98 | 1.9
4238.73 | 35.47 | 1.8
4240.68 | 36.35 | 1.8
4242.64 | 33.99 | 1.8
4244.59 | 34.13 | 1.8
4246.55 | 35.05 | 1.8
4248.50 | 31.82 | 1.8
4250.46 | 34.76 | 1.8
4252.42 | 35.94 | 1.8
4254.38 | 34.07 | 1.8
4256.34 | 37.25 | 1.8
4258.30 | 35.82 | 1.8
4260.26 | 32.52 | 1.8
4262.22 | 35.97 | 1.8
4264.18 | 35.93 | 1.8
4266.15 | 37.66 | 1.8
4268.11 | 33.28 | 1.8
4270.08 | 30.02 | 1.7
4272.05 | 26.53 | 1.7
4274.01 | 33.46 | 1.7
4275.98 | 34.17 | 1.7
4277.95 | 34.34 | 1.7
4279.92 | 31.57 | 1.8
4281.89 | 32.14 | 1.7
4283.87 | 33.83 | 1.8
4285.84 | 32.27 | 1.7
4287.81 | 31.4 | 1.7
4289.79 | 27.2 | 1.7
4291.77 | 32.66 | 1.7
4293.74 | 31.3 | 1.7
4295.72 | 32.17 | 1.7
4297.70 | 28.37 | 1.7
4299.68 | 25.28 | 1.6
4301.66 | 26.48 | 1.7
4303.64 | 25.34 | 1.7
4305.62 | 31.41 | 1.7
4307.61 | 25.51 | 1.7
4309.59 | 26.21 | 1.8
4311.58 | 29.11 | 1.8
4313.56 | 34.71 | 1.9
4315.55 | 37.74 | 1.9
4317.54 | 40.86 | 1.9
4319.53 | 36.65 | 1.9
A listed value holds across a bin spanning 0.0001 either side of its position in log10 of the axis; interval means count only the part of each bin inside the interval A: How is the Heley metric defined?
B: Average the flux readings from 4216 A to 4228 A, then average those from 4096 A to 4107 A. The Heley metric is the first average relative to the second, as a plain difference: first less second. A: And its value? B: 4.1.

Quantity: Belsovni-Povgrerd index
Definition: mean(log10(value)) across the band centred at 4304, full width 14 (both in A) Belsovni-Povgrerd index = 1.43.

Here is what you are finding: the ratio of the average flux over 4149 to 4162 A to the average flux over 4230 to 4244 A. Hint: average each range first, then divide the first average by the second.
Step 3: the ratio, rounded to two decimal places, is 1.00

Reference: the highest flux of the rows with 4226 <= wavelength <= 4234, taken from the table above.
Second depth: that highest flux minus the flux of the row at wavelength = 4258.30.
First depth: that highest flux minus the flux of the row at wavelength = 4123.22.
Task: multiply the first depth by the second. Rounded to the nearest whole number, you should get 11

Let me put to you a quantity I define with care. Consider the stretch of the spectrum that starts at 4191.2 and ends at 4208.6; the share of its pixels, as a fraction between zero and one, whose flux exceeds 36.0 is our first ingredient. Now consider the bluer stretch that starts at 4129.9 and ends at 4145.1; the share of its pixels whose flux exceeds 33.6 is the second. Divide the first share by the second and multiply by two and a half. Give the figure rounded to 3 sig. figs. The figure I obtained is 1.67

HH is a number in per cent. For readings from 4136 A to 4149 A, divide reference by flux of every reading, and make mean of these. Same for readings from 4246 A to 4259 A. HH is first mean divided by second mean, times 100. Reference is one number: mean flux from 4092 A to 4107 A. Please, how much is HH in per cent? 99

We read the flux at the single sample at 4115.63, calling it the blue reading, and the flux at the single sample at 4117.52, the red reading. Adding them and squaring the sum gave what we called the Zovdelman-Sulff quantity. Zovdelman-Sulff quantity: 5854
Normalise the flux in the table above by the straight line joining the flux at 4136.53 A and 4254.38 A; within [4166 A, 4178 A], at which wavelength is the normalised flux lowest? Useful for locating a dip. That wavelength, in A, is 4172.88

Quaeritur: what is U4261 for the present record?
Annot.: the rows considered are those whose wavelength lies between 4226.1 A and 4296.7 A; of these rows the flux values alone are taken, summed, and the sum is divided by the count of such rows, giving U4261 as 33.3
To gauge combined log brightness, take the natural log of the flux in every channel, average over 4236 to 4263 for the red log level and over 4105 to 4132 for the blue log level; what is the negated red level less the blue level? -7.13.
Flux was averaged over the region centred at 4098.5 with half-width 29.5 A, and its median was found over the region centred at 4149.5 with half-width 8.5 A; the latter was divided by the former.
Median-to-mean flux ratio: 1.00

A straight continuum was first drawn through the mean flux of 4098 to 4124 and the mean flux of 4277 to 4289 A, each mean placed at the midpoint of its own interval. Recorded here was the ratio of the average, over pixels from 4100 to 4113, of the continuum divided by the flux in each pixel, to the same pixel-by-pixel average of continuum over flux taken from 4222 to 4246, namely 1.12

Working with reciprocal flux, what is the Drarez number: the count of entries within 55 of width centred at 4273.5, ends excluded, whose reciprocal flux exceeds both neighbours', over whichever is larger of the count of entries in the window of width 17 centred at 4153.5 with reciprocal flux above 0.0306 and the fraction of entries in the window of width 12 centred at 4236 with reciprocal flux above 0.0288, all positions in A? 4.0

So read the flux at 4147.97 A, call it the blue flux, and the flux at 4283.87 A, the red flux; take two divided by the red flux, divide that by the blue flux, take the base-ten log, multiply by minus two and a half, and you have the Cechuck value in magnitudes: 7.03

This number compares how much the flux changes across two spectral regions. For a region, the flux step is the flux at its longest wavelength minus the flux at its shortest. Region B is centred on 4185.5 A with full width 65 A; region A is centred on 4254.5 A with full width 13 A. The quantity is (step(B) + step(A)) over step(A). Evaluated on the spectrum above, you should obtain 7.5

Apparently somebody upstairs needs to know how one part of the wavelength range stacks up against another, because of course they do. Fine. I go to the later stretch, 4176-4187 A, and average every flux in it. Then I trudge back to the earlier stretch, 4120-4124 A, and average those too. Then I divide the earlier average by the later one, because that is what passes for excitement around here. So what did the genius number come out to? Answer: 1.07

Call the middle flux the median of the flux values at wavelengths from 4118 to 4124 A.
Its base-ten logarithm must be 1.58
